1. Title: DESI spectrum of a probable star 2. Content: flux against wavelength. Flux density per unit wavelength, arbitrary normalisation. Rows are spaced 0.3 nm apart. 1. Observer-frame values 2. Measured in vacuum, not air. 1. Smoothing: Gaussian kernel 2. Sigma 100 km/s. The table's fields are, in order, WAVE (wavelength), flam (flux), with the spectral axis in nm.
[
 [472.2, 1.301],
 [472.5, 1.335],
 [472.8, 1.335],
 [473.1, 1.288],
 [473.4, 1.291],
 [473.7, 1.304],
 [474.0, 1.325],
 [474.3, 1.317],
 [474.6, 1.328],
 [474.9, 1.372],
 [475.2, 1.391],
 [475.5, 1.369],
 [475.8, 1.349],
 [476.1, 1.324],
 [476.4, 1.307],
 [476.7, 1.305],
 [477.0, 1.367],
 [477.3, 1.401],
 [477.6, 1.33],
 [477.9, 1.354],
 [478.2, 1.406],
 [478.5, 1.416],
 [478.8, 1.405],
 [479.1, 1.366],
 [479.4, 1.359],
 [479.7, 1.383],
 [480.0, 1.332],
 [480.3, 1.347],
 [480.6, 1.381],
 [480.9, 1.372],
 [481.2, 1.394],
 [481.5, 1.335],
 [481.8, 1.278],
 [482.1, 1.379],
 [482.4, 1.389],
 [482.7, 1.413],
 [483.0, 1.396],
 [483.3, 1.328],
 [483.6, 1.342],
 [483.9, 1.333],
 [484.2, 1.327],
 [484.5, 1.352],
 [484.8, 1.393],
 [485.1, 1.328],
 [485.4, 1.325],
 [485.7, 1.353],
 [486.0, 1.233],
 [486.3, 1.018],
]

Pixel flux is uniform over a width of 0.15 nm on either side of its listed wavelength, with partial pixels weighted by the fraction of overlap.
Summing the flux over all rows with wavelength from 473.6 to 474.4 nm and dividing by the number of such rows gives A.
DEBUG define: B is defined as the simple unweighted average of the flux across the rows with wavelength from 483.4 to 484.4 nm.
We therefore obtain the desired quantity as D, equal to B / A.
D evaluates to 1.01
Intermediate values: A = 1.315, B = 1.334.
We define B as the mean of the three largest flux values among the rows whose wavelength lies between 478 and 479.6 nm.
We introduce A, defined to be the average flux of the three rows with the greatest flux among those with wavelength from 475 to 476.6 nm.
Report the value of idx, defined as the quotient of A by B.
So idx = 0.97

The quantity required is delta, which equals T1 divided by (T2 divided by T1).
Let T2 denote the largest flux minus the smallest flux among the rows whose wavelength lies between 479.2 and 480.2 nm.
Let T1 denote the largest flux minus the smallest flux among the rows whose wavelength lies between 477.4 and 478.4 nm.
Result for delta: 0.11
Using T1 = 0.076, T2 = 0.05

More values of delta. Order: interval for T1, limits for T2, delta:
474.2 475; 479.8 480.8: 0.06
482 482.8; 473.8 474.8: 0.11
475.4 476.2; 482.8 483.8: 0.03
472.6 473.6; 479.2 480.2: 0.04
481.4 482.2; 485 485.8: 0.36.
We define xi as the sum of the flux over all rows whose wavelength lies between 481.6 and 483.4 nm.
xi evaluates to 8.2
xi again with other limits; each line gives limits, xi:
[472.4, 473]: 2.7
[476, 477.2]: 5.3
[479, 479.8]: 4.1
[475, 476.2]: 5.4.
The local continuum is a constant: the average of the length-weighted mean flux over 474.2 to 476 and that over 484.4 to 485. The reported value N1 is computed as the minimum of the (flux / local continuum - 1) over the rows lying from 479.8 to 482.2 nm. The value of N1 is -0.06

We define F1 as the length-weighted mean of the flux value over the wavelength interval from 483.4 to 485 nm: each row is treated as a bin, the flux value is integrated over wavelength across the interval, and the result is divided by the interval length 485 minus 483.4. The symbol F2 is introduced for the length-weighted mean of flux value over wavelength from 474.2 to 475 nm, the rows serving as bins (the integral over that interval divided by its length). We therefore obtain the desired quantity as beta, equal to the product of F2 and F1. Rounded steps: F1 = 1.348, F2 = 1.34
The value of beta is 1.80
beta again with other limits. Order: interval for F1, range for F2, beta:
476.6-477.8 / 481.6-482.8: 1.84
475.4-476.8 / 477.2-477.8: 1.81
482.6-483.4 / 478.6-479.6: 1.90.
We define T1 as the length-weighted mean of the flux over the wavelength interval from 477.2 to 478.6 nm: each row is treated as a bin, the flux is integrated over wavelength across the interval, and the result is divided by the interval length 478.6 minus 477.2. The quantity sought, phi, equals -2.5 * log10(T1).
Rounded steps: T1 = 1.38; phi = -0.349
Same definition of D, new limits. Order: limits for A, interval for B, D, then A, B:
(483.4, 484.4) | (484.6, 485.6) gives 1.01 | 1.334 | 1.349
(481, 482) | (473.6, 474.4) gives 0.98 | 1.336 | 1.315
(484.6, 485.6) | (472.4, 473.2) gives 0.98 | 1.349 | 1.319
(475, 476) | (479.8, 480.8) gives 0.99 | 1.370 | 1.353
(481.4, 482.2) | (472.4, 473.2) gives 0.99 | 1.331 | 1.319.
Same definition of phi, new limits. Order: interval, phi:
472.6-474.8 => -0.297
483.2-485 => -0.322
